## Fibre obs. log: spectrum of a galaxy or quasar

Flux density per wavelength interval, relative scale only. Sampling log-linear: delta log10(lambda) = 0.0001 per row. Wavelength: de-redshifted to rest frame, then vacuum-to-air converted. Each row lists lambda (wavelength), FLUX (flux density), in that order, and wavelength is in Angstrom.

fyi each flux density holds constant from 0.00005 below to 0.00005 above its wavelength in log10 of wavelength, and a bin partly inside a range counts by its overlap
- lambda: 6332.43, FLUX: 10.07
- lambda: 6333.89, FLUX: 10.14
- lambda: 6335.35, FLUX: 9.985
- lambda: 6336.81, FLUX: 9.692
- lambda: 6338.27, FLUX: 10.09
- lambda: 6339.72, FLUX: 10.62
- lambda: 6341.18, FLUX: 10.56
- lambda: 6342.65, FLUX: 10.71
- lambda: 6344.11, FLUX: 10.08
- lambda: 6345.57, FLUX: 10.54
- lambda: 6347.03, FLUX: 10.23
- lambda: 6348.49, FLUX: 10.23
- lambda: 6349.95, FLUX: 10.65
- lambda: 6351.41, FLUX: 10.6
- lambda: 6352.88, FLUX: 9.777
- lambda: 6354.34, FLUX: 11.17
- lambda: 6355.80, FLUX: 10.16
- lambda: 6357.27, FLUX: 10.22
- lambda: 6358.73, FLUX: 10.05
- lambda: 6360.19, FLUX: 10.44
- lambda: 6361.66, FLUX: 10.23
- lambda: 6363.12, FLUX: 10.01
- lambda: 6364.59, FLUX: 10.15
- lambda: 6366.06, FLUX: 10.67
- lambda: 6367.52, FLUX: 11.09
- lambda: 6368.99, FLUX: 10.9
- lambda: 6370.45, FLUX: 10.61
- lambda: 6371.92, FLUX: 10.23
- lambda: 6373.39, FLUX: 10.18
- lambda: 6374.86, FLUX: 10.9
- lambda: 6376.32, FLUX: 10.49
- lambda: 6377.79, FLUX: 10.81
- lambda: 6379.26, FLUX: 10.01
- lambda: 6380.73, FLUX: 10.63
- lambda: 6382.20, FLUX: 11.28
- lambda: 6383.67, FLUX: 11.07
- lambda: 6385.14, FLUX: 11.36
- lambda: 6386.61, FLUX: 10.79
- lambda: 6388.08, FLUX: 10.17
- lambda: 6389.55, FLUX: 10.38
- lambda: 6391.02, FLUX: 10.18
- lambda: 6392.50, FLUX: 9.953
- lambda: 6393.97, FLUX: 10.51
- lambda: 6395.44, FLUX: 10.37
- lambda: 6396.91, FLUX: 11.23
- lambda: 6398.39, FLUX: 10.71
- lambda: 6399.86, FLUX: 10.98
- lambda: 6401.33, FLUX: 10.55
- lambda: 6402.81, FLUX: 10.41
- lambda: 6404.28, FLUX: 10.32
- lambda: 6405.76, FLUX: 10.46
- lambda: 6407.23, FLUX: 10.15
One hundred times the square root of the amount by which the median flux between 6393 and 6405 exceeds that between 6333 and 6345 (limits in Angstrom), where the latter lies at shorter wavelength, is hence 64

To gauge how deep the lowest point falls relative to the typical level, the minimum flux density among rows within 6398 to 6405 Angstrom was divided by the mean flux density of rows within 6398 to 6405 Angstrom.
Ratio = 0.974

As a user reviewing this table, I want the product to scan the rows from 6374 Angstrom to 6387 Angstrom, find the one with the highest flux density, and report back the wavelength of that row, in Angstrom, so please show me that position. 6385.14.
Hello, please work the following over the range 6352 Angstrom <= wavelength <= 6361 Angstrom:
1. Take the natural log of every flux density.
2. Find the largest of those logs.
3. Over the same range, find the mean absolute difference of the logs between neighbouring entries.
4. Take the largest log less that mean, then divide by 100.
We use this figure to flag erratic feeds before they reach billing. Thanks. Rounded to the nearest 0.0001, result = 0.0236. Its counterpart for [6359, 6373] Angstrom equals 0.0238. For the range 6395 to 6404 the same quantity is 0.0238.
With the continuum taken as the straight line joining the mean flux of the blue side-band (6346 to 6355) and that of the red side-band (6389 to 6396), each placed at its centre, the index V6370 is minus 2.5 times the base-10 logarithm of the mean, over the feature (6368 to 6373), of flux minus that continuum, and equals 1.7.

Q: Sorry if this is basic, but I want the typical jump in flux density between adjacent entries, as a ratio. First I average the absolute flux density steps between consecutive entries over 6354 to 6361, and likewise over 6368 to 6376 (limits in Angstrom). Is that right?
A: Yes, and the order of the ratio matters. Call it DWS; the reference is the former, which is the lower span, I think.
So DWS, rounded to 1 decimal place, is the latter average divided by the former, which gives 0.9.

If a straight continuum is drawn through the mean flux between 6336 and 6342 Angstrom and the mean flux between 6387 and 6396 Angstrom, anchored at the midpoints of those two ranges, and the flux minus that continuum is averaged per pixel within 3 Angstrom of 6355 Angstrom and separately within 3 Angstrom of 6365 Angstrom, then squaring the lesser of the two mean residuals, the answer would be 0.007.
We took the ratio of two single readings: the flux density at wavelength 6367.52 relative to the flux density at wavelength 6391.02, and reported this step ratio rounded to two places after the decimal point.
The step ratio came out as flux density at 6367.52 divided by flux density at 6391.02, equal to 1.09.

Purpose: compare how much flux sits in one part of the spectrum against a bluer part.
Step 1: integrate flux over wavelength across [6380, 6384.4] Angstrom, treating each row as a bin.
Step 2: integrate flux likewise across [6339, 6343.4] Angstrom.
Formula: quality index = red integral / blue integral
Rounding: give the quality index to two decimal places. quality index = 1.04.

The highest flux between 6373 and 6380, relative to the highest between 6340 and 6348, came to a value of 1.02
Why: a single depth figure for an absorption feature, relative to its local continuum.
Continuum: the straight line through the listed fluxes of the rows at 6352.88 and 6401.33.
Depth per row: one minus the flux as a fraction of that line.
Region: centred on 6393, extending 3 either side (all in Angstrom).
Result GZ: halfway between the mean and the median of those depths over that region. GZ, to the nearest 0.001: 0.015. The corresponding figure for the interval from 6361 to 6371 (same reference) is -0.054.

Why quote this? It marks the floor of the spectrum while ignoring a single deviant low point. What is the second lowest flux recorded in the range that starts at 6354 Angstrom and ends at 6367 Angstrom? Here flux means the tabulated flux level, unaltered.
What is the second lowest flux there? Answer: 10.05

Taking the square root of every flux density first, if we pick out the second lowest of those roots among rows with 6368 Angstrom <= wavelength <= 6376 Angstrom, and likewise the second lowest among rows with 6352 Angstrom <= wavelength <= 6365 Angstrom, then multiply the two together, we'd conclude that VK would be 10.12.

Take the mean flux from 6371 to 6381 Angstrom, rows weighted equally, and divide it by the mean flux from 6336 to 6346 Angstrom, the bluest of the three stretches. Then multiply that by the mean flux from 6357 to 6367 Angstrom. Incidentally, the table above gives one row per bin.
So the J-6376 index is 10.4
